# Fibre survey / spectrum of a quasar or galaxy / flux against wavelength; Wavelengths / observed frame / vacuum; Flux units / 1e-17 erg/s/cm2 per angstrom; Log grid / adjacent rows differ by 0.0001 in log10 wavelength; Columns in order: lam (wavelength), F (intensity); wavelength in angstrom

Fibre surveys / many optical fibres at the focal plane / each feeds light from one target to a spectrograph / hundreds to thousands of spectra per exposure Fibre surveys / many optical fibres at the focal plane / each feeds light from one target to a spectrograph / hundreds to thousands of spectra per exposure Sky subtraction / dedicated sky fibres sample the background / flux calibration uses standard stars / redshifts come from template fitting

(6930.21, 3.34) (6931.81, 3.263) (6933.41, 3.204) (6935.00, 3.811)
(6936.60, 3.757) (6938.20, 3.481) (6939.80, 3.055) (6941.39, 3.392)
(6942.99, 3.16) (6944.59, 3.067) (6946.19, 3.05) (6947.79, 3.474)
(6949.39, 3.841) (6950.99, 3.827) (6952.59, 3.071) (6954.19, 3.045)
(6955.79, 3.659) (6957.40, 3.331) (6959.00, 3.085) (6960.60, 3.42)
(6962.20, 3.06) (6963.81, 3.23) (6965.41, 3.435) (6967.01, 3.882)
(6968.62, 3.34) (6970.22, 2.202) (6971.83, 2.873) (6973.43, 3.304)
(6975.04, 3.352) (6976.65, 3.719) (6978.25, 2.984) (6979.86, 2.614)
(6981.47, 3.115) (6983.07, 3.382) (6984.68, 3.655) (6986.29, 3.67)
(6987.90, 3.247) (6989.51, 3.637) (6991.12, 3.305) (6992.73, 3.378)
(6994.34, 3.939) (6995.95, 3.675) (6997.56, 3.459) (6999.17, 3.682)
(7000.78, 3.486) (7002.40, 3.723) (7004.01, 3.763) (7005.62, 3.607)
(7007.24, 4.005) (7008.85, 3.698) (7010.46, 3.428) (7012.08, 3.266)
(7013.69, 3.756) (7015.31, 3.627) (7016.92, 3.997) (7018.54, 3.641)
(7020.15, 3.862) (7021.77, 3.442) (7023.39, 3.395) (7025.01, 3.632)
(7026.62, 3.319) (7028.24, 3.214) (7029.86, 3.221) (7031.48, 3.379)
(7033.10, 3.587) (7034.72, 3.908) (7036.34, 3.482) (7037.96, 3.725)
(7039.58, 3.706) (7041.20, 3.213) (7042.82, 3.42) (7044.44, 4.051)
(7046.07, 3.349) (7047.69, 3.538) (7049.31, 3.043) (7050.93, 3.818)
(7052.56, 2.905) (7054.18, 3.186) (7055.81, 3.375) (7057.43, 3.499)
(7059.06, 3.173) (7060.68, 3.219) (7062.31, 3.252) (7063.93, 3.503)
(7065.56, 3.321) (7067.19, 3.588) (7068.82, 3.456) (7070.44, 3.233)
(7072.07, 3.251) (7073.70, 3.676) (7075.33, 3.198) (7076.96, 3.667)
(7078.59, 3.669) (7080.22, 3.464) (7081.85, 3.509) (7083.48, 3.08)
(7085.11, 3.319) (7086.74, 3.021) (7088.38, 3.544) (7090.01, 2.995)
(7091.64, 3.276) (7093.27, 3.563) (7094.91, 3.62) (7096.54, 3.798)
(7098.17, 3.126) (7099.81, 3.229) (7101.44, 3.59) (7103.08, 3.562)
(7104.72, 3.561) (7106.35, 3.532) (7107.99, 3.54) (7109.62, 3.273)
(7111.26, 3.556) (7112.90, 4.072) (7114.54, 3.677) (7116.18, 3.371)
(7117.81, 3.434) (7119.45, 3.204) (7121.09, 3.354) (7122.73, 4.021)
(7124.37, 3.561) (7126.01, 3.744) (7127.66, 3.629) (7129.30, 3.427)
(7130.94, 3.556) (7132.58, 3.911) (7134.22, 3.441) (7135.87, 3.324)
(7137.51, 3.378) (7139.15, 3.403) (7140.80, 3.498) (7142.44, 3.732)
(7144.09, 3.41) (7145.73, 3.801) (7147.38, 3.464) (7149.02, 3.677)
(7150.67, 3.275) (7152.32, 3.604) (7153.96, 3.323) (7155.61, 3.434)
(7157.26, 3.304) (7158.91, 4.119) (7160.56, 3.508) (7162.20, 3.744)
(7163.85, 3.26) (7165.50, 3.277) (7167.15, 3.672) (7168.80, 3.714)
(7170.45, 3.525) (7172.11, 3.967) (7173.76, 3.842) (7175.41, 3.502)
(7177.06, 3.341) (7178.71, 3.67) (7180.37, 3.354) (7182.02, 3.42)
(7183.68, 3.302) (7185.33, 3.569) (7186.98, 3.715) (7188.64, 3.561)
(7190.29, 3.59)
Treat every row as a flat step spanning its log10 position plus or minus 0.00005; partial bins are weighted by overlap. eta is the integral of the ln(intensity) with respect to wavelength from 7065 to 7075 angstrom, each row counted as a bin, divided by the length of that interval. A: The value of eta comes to 1.23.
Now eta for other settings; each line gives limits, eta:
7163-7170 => 1.25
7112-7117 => 1.31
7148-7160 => 1.26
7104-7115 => 1.28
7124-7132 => 1.28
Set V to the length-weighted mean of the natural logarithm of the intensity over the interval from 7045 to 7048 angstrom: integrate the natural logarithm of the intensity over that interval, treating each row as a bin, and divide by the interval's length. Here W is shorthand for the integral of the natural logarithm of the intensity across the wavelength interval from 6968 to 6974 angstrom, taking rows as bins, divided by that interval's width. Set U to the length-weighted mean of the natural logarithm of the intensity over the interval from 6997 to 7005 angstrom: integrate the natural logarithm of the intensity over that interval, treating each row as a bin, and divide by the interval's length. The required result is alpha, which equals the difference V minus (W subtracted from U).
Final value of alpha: 1.0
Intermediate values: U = 1.29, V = 1.24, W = 1.05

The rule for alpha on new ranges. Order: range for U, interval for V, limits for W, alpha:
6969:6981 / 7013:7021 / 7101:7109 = 1.5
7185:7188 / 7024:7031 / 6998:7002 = 1.2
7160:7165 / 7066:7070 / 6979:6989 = 1.2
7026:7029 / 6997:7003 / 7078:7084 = 1.3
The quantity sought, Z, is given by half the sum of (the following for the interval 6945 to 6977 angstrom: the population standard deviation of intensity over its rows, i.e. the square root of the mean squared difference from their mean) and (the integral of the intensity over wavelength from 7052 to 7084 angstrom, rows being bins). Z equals 54.1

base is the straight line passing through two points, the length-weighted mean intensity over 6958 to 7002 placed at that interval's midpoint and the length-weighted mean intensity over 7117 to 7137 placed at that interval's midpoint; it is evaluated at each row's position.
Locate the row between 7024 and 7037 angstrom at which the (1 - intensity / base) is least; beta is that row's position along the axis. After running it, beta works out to 7034.72 angstrom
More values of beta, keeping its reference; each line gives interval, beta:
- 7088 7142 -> 7112.90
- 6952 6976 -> 6967.01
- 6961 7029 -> 7007.24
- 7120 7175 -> 7158.91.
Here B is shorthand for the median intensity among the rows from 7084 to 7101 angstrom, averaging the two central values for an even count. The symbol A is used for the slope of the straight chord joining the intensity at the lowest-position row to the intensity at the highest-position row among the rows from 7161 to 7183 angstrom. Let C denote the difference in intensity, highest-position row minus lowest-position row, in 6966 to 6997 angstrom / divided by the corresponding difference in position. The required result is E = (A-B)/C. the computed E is 463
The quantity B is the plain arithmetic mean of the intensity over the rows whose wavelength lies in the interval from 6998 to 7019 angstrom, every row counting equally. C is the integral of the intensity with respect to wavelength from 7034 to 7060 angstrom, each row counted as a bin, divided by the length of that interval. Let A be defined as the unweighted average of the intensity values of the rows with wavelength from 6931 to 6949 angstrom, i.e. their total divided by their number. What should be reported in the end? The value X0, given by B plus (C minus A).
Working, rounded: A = 3.34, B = 3.67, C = 3.46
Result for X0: 3.79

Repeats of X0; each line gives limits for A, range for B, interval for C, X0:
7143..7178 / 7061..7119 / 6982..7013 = 3.46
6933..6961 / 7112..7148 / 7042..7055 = 3.60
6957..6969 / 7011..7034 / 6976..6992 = 3.51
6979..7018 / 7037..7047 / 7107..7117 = 3.61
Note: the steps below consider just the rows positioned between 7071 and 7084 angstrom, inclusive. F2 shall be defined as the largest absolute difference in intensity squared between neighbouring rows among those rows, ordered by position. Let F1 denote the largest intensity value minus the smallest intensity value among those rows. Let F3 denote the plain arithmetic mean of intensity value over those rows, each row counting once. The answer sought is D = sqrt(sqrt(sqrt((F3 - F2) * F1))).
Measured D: 0.74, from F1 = 0.60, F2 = 3.3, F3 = 3.44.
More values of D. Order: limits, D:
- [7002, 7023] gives 0.80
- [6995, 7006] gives 0.93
